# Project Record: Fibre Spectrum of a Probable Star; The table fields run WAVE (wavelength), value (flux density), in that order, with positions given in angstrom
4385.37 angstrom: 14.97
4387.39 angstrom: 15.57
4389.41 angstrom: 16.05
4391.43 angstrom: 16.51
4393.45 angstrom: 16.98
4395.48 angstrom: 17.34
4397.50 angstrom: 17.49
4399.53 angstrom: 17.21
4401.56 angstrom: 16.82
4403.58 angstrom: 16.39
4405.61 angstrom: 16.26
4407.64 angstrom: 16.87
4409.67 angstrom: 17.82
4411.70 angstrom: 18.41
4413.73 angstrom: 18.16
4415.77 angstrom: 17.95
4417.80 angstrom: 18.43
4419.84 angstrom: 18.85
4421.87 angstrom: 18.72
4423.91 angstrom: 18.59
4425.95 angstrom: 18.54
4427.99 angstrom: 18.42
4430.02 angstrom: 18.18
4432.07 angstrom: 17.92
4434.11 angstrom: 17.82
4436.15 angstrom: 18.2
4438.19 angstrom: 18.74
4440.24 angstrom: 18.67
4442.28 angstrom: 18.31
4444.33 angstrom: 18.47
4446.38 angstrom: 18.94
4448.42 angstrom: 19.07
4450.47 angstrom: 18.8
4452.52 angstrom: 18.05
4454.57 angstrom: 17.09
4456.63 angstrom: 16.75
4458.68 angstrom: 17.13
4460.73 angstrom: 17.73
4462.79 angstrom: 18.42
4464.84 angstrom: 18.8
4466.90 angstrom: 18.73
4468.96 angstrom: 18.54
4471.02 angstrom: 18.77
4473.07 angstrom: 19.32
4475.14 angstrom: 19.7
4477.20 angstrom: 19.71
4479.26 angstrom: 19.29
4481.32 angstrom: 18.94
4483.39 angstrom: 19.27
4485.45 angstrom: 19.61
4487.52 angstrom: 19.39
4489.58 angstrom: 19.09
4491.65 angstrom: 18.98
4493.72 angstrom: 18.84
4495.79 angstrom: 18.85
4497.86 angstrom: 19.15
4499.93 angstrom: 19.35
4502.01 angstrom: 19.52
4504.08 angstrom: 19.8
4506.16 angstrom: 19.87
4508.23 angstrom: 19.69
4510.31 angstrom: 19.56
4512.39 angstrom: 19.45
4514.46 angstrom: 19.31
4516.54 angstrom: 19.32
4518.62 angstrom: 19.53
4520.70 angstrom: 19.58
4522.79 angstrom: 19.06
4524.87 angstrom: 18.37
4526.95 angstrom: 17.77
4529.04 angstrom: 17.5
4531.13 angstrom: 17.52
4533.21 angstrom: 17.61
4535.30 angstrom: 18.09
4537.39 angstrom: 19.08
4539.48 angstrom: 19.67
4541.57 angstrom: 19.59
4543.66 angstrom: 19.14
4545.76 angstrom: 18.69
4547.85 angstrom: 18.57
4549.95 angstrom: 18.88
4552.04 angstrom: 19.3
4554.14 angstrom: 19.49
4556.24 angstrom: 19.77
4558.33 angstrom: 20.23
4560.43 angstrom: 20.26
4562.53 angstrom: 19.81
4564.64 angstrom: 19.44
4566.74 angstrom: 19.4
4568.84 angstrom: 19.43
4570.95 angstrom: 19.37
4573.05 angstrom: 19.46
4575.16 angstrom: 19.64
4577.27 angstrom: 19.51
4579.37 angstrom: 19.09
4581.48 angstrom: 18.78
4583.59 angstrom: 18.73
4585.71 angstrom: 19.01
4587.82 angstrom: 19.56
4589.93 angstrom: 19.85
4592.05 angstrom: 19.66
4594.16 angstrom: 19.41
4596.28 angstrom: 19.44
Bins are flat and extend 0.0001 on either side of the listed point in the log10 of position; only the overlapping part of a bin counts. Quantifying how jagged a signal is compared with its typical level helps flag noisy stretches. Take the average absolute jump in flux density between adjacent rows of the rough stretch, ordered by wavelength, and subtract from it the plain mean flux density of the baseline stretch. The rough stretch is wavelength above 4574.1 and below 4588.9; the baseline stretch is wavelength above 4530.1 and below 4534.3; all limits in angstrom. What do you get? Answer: -17.3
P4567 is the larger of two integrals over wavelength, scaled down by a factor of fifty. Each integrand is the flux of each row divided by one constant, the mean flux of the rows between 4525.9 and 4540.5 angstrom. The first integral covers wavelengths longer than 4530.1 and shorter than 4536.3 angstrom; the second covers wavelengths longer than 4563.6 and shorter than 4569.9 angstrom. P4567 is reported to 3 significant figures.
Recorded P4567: 0.135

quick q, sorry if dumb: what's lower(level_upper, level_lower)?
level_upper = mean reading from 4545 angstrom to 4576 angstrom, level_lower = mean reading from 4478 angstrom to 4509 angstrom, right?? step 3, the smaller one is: 19.31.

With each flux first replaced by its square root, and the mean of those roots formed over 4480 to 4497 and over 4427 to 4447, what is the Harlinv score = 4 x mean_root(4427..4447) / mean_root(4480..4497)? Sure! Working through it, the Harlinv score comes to 3.92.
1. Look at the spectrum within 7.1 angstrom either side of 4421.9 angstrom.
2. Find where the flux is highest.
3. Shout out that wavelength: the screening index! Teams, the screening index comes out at 4419.84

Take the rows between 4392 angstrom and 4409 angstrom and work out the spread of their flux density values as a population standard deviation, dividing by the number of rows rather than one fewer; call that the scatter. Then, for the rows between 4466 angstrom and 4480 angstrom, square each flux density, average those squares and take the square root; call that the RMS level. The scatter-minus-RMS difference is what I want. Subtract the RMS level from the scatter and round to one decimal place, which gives -18.8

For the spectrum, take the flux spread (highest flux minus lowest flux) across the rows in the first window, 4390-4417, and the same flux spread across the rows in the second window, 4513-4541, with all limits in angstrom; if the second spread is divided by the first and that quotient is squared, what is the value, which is 1.0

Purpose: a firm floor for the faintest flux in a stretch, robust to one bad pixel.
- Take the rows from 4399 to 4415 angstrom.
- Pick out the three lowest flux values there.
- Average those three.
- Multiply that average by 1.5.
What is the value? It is 24.7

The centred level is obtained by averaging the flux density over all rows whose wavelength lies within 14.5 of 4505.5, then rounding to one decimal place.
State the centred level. 19.4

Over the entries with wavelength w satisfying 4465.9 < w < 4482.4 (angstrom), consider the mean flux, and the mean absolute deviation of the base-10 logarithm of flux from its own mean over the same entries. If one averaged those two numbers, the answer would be 9.57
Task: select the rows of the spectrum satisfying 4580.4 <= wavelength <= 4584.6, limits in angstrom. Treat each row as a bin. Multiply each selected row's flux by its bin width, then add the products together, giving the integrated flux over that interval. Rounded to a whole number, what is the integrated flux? 79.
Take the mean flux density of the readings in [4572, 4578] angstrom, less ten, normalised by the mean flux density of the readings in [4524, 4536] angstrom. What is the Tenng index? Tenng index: 0.535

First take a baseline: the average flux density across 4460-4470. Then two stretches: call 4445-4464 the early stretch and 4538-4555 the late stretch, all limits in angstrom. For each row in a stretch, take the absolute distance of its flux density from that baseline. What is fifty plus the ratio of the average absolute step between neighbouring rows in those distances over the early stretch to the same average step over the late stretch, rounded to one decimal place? 51.5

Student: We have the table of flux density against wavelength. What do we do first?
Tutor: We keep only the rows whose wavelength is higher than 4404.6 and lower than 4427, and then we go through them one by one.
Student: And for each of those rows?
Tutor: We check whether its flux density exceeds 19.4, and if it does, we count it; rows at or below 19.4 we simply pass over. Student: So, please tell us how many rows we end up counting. 0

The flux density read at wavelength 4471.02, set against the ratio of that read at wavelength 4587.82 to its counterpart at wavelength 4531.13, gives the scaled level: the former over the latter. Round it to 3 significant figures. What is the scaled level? 16.8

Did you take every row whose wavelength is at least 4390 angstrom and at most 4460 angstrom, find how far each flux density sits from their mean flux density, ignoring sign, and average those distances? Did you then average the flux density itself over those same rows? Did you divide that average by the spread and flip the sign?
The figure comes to -26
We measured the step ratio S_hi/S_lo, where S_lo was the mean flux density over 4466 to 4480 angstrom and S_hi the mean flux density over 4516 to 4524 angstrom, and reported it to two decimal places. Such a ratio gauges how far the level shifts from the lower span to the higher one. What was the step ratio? 1.01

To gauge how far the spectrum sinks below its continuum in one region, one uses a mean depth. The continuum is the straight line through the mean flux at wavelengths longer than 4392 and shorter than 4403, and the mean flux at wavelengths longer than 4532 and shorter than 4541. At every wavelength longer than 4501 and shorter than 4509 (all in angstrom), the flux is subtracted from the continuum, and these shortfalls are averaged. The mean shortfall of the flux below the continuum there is -1.4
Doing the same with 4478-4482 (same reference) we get -1.1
